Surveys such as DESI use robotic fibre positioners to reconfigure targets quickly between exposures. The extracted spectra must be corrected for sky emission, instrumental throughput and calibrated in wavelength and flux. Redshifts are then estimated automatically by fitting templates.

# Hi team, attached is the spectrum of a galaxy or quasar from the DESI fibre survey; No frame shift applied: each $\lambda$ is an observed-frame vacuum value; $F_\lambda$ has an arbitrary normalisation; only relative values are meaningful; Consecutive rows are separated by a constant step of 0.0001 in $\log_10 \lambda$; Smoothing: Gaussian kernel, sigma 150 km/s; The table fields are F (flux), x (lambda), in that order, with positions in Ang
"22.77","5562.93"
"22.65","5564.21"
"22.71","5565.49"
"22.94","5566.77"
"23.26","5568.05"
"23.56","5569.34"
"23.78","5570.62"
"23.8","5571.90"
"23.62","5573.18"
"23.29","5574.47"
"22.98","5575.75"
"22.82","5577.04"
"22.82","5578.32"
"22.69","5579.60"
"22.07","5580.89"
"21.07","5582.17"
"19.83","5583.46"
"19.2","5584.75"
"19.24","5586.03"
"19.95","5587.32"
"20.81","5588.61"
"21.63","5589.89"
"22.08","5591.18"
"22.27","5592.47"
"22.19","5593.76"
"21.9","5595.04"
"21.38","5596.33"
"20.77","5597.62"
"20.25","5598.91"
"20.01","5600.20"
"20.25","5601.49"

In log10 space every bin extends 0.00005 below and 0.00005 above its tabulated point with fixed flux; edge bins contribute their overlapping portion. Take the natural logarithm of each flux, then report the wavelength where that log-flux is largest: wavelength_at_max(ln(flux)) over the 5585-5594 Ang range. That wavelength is 5592.47 Ang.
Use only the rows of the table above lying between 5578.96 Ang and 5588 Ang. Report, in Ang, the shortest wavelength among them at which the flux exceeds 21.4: 5579.60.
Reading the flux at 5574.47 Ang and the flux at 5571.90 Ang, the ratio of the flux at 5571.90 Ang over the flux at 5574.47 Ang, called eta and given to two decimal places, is 1.02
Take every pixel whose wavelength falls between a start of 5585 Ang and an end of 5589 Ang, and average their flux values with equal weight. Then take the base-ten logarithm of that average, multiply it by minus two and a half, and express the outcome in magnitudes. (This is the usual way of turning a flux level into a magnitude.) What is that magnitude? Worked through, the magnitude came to -3.25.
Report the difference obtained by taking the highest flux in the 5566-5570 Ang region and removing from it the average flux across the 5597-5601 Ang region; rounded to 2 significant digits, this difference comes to 3.2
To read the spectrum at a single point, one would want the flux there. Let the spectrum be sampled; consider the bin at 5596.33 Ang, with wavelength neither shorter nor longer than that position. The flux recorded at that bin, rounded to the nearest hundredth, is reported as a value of 21.38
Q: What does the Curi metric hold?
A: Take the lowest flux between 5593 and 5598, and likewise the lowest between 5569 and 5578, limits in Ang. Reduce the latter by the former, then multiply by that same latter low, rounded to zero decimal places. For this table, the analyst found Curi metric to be 47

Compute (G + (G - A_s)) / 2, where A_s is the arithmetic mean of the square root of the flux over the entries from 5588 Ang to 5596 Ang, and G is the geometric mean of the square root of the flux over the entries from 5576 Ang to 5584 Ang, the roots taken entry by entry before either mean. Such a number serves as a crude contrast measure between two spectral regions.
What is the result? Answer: 2.34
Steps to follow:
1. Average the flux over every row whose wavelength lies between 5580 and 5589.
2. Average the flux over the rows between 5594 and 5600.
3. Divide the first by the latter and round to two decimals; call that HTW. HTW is 0.96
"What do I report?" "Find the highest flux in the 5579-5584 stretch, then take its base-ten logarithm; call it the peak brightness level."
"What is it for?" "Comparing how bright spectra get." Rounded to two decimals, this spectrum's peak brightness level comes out 1.36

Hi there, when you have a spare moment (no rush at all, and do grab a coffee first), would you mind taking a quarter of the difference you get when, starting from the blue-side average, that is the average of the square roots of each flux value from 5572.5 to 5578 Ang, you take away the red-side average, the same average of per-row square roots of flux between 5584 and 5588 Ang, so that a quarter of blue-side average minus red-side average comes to 0.101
